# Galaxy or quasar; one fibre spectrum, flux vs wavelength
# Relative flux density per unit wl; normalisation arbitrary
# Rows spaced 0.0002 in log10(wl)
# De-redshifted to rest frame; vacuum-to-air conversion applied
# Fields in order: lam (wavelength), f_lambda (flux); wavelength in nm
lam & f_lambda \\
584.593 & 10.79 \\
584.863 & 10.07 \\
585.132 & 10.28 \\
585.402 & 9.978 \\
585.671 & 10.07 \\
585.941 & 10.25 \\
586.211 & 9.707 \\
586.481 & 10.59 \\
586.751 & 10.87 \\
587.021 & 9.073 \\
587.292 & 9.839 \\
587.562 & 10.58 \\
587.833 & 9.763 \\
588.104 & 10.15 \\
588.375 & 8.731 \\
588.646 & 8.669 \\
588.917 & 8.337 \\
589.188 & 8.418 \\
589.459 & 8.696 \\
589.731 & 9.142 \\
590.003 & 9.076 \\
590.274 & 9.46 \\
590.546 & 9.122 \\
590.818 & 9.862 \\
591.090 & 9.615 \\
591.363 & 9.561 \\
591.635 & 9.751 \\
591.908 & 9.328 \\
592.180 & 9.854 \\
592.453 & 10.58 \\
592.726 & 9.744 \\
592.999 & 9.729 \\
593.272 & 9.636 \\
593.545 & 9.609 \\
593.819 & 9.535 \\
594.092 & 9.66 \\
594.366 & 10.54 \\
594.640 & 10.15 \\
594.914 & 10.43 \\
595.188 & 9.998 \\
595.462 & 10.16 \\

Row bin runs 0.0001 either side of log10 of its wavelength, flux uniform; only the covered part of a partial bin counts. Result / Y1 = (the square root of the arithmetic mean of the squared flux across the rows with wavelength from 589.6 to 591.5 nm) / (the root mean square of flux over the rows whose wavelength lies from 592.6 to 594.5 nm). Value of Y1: 0.96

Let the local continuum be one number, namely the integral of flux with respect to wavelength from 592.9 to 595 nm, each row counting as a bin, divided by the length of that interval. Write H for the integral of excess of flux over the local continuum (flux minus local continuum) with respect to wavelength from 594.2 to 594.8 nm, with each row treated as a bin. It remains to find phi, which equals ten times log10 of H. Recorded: -6.0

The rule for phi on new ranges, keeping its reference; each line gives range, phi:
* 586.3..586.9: -3.7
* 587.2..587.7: -7.7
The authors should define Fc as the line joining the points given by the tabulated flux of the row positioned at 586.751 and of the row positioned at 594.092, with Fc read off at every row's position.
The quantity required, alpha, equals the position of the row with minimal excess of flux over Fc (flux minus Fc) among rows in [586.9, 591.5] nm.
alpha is 588.917 nm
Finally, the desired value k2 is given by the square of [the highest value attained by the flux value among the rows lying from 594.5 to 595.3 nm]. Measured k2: 109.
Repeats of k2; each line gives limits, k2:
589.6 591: 97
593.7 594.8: 111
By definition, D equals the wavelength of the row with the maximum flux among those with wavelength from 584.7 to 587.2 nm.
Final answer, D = 586.751 nm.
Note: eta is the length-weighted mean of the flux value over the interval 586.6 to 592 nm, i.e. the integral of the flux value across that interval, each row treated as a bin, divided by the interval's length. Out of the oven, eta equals 9.4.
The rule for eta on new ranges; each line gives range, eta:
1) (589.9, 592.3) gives 9.5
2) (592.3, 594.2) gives 9.8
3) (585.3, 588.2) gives 10.1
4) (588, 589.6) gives 8.8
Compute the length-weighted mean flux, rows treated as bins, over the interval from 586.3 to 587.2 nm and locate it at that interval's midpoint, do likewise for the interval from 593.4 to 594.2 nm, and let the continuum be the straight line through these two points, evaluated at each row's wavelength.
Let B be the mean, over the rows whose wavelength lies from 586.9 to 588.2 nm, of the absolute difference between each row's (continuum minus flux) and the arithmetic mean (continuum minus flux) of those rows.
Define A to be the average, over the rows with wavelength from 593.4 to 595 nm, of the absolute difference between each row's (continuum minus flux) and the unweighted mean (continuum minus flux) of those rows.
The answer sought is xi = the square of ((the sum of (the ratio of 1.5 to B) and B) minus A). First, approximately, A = 0.42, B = 0.40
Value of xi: 14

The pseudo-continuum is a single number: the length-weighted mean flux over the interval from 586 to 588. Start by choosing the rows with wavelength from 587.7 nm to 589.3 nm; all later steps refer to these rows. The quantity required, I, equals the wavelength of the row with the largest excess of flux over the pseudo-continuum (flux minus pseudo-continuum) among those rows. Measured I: 588.104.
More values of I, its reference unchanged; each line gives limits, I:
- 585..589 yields 586.751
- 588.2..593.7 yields 592.453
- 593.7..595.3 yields 594.366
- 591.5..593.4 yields 592.453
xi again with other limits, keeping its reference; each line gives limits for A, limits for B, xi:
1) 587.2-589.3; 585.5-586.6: 25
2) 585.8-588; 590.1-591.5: 47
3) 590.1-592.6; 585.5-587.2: 11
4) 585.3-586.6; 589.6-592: 33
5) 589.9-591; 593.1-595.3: 17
